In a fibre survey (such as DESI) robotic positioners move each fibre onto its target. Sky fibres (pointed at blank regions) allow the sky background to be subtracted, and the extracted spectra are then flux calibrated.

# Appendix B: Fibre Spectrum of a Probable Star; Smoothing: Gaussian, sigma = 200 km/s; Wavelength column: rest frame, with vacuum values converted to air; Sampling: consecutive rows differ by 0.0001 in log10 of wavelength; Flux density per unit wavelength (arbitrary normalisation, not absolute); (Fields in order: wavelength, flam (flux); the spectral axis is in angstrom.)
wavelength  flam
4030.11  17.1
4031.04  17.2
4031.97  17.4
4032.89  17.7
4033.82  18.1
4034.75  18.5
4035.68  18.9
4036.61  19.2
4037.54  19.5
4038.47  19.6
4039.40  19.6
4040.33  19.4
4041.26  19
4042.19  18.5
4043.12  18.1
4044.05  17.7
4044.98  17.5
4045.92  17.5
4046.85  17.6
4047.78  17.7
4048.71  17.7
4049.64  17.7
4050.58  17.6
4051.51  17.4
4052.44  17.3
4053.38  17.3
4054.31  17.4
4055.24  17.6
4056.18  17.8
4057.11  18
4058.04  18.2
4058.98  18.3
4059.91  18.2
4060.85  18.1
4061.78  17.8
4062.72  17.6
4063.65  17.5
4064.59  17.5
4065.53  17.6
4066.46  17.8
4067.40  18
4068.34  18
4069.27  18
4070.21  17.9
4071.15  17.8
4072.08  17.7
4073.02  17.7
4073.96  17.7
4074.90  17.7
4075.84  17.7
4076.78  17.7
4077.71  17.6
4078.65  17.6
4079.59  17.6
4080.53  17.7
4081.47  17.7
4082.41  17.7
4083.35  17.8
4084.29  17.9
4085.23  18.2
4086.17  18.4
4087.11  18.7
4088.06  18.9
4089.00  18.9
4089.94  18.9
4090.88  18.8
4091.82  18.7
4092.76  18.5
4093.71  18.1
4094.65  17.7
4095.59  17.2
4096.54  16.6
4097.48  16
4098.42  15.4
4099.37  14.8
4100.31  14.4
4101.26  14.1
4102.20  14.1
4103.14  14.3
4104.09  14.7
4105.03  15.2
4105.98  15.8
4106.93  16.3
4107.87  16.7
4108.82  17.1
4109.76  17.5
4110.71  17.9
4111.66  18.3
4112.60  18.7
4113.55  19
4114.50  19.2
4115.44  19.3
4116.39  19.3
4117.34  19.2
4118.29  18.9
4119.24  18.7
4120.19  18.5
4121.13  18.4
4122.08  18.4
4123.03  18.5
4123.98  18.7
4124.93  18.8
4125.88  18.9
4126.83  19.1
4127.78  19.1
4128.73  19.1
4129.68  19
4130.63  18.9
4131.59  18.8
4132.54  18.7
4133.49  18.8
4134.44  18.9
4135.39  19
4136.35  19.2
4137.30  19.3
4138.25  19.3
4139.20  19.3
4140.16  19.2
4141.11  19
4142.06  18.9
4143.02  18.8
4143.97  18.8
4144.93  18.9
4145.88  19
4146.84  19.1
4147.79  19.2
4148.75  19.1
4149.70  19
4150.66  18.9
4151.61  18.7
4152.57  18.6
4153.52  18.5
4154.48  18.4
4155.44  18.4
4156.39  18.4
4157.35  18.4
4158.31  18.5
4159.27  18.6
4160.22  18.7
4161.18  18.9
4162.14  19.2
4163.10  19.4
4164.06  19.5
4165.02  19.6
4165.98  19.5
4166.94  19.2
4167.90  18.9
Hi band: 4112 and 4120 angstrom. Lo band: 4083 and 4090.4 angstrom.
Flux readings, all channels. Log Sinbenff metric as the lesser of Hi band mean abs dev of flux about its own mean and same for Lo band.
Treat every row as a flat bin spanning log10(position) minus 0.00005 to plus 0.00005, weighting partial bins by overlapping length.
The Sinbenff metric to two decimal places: 0.21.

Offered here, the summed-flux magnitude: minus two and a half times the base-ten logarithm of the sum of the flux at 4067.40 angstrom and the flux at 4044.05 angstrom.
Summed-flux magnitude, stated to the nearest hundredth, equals -3.88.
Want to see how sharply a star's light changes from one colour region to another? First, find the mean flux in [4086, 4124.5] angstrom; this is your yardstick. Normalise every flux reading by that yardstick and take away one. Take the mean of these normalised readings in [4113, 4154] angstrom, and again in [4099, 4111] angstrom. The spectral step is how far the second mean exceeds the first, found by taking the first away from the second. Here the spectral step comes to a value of -0.19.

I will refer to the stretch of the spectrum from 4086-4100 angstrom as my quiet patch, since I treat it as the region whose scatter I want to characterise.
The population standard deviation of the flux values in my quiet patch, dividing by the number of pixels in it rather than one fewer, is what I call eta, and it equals 1.34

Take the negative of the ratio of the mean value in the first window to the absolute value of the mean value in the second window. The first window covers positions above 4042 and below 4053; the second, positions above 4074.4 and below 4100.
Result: -1.00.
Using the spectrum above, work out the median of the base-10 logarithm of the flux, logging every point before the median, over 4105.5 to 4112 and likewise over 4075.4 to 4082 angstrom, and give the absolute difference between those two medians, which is 0.015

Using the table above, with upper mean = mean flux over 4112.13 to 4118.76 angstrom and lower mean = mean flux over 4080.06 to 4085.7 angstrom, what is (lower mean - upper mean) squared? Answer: 1.6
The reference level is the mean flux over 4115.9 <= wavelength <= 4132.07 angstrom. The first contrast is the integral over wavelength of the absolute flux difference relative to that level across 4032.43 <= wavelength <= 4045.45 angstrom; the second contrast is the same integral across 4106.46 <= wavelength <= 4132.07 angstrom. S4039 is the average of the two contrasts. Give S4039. 11.0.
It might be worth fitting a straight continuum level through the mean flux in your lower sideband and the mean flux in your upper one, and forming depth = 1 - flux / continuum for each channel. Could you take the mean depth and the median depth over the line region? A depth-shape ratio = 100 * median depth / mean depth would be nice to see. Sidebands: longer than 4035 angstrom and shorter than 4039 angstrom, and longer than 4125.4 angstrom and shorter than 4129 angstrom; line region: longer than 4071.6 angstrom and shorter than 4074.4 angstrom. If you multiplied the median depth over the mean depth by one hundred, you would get 100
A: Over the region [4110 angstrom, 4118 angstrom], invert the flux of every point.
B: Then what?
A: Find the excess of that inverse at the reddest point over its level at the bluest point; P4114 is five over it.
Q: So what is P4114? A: -1322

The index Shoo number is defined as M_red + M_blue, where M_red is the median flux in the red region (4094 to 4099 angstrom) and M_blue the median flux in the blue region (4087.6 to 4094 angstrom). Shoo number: 35.4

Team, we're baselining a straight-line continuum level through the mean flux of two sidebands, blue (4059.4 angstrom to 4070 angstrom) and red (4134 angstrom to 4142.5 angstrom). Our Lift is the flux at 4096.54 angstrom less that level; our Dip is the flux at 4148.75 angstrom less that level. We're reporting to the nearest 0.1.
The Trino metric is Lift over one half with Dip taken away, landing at -2.5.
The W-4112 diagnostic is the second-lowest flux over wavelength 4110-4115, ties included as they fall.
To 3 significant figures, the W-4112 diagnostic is 18.3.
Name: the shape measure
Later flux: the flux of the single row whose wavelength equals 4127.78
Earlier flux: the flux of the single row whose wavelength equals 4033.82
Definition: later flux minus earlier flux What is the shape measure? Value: 1.0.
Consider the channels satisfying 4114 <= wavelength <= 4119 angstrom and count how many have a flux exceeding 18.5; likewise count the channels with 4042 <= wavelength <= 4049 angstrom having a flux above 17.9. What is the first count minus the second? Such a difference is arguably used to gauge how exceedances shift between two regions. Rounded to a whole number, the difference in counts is 3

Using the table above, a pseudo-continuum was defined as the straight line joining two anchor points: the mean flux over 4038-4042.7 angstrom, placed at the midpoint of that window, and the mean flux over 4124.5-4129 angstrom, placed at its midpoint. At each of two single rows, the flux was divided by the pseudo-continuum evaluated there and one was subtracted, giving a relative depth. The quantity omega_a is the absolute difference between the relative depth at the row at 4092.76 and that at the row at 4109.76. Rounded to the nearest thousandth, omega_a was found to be 0.050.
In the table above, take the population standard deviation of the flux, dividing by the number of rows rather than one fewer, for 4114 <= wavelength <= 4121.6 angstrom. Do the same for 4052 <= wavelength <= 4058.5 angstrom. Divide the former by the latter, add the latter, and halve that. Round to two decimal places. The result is 0.69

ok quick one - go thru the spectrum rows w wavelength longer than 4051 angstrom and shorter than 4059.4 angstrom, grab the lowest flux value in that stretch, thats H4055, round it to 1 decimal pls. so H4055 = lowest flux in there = 17.3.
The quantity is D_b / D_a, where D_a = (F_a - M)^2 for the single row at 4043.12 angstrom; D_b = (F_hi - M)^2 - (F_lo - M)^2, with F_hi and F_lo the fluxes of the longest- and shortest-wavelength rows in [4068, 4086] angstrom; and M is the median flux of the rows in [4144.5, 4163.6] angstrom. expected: -0.6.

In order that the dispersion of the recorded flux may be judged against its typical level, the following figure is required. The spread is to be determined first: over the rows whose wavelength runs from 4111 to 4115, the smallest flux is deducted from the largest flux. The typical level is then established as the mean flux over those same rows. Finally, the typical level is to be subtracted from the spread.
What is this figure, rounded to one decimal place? -17.9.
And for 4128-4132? -18.6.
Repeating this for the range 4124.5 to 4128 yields -18.7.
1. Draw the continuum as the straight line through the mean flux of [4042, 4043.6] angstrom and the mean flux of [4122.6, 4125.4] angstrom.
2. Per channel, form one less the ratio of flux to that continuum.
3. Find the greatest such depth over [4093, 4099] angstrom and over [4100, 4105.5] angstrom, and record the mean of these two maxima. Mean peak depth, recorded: 0.205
